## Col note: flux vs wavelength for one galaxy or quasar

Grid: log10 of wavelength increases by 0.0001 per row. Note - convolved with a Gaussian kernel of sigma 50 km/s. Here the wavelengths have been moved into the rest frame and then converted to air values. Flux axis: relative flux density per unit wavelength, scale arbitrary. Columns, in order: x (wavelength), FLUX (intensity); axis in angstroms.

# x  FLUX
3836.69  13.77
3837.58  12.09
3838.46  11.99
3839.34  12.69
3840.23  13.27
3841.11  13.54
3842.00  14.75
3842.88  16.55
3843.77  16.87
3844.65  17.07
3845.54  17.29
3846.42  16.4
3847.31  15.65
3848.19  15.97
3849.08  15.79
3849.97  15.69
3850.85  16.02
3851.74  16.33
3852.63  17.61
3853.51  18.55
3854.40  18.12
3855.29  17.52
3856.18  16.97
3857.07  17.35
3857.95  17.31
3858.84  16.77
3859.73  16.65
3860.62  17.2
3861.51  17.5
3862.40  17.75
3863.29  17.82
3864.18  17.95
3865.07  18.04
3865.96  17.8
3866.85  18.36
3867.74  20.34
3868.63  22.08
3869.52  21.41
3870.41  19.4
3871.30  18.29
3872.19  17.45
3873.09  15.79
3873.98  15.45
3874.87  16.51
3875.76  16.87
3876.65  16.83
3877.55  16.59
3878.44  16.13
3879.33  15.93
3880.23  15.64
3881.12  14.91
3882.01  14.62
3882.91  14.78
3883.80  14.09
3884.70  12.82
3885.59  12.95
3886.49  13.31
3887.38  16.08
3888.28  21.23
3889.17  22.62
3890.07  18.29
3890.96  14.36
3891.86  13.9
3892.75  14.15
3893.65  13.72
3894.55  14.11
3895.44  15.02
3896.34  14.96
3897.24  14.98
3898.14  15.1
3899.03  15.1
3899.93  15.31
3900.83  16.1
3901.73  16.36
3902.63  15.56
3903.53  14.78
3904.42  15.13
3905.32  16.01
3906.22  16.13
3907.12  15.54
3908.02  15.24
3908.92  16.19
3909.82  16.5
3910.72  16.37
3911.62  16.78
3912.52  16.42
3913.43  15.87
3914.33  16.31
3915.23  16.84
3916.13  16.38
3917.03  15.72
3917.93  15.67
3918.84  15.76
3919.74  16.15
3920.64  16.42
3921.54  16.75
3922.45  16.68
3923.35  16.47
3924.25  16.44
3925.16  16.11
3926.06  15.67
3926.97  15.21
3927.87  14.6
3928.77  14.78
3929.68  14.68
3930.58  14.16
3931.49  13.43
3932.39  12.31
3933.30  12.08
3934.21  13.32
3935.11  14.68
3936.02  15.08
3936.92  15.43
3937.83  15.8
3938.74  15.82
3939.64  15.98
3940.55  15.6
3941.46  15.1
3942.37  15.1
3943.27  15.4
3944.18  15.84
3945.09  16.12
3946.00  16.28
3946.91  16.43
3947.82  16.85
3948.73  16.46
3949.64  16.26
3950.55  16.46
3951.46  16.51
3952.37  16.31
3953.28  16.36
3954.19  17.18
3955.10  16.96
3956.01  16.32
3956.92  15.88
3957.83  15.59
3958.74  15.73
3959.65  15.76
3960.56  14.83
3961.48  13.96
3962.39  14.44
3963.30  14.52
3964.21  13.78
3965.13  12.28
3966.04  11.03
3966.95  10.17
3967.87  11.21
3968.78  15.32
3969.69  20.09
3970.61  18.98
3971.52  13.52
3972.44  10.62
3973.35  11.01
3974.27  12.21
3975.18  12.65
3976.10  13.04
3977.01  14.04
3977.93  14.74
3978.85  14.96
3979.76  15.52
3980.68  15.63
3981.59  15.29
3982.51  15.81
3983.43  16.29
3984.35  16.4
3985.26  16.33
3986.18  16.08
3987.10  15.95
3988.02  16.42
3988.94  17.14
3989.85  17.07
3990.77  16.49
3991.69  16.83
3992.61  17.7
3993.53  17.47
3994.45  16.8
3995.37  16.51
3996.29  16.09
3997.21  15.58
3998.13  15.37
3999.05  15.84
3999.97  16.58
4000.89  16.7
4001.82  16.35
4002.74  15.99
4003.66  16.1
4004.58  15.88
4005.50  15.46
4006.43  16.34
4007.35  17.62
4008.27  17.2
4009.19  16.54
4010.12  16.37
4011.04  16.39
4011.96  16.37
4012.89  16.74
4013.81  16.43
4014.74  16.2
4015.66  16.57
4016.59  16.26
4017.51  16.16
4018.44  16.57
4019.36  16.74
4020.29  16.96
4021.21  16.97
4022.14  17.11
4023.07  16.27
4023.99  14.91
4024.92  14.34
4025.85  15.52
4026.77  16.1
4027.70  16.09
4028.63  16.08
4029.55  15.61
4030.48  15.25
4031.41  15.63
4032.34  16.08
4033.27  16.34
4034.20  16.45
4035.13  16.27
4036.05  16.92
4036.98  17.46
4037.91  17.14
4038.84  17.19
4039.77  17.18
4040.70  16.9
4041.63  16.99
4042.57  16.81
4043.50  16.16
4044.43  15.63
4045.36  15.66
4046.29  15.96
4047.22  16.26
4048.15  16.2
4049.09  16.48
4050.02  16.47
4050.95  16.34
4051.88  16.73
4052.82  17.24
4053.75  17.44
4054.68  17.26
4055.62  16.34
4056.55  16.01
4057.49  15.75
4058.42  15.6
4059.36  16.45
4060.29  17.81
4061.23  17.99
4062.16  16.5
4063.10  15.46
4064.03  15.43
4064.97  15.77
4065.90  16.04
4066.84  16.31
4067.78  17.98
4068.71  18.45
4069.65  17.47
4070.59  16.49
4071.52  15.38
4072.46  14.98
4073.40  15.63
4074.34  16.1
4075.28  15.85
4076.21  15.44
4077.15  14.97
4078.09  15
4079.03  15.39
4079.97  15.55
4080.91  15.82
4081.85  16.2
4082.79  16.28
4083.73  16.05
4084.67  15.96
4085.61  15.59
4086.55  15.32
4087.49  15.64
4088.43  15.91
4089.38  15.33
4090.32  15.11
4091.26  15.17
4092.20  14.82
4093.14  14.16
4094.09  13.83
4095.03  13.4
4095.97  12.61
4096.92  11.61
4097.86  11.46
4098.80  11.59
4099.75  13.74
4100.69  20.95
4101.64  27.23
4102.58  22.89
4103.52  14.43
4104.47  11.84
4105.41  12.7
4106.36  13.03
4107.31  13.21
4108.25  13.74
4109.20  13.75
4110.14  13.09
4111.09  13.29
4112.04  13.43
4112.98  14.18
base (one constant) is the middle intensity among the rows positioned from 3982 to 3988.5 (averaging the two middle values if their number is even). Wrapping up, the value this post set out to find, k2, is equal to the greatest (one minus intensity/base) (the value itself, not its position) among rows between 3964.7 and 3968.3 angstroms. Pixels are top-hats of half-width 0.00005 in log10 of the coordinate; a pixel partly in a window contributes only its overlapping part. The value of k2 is 0.38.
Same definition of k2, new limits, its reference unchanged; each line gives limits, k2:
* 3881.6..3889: 0.21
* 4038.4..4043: -0.03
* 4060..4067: 0.05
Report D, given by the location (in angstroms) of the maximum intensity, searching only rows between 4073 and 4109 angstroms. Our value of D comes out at 4101.64 angstroms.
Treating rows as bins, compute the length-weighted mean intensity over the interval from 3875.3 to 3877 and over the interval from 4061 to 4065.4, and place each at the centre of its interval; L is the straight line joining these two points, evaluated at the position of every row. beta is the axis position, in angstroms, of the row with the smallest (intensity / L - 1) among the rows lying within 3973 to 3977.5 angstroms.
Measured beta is 3973.35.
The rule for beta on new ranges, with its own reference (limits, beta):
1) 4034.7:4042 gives 4035.13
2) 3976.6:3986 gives 3977.01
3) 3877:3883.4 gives 3882.01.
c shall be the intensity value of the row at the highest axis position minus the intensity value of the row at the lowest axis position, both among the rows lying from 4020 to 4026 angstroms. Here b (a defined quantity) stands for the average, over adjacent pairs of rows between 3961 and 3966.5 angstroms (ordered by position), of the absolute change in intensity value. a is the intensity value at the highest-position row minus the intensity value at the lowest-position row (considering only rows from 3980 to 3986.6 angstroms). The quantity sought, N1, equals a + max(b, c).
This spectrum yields 1.3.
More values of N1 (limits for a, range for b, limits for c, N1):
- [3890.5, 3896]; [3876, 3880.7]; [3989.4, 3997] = 1.0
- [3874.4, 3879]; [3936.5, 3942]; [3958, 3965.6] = -0.1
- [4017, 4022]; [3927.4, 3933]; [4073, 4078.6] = 1.3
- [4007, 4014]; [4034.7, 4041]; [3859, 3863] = -0.1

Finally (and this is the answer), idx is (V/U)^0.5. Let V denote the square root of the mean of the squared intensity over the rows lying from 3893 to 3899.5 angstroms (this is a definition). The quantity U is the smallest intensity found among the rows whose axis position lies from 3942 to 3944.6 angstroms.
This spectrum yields 0.99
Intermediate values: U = 15.1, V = 14.7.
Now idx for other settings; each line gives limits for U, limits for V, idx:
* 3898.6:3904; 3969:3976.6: 0.99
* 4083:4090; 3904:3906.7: 1.01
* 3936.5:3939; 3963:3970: 0.95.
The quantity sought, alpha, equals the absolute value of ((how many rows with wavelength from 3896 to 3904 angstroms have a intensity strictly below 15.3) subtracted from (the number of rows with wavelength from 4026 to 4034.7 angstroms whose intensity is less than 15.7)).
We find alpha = 2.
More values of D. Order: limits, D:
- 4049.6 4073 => 4068.71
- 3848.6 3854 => 3853.51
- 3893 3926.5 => 3915.23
